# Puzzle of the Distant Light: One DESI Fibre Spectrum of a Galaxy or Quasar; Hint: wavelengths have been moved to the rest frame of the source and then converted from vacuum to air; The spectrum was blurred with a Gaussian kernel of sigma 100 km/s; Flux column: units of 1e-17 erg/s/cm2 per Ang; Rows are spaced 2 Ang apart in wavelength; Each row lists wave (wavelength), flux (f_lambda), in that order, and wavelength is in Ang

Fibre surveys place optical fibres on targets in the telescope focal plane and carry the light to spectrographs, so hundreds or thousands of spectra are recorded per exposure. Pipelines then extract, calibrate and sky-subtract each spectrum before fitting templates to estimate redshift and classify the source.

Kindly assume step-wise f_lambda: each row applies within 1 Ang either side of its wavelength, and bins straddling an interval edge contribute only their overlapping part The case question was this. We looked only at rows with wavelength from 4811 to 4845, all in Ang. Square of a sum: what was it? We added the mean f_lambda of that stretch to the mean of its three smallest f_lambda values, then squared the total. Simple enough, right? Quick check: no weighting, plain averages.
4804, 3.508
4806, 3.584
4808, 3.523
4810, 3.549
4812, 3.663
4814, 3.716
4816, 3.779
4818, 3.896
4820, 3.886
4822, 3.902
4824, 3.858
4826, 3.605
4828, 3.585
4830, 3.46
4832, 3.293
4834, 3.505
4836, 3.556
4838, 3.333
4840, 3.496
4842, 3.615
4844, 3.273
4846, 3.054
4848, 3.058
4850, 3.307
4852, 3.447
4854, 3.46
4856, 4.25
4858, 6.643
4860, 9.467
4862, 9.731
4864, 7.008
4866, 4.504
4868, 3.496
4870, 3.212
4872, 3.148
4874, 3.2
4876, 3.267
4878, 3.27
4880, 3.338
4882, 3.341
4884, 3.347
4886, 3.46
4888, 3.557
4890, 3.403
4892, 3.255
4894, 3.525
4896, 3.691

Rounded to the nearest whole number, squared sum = 48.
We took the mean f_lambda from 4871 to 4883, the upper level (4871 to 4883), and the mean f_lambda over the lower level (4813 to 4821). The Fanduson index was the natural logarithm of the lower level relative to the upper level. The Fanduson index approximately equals 0.16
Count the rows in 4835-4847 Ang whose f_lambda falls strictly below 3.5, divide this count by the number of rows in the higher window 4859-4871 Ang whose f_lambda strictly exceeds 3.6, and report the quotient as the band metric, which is 1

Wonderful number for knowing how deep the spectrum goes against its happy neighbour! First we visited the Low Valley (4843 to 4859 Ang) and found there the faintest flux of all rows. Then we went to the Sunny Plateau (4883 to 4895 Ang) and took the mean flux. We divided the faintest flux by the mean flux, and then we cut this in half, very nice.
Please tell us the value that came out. 0.45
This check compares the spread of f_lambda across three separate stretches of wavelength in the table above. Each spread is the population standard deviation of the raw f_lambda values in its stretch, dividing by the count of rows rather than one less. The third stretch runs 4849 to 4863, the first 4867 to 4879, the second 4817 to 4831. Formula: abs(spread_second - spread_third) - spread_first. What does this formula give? 2.4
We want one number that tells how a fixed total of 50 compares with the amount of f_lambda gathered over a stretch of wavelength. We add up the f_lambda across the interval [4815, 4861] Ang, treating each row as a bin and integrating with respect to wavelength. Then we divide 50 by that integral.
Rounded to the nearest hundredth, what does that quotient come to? 0.28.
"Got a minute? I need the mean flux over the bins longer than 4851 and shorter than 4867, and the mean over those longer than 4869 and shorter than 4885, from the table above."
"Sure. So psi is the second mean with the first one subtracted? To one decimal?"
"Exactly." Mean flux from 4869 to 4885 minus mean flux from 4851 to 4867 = -2.8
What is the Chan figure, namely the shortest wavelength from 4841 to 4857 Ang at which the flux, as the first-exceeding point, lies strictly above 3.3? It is 4842 Ang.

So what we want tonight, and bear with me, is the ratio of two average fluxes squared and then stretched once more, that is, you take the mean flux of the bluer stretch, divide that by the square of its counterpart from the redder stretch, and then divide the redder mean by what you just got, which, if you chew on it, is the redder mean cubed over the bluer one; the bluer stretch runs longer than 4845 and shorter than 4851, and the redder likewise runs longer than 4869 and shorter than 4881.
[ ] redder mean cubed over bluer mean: 11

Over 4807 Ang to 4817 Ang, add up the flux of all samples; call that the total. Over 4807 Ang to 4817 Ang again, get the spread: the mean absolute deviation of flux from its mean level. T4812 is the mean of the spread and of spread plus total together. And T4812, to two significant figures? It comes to 9.2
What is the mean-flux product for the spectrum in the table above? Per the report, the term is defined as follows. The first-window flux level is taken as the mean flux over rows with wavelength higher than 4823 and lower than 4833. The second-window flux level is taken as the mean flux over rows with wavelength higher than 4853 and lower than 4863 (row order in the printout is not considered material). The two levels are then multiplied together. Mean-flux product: 23.9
